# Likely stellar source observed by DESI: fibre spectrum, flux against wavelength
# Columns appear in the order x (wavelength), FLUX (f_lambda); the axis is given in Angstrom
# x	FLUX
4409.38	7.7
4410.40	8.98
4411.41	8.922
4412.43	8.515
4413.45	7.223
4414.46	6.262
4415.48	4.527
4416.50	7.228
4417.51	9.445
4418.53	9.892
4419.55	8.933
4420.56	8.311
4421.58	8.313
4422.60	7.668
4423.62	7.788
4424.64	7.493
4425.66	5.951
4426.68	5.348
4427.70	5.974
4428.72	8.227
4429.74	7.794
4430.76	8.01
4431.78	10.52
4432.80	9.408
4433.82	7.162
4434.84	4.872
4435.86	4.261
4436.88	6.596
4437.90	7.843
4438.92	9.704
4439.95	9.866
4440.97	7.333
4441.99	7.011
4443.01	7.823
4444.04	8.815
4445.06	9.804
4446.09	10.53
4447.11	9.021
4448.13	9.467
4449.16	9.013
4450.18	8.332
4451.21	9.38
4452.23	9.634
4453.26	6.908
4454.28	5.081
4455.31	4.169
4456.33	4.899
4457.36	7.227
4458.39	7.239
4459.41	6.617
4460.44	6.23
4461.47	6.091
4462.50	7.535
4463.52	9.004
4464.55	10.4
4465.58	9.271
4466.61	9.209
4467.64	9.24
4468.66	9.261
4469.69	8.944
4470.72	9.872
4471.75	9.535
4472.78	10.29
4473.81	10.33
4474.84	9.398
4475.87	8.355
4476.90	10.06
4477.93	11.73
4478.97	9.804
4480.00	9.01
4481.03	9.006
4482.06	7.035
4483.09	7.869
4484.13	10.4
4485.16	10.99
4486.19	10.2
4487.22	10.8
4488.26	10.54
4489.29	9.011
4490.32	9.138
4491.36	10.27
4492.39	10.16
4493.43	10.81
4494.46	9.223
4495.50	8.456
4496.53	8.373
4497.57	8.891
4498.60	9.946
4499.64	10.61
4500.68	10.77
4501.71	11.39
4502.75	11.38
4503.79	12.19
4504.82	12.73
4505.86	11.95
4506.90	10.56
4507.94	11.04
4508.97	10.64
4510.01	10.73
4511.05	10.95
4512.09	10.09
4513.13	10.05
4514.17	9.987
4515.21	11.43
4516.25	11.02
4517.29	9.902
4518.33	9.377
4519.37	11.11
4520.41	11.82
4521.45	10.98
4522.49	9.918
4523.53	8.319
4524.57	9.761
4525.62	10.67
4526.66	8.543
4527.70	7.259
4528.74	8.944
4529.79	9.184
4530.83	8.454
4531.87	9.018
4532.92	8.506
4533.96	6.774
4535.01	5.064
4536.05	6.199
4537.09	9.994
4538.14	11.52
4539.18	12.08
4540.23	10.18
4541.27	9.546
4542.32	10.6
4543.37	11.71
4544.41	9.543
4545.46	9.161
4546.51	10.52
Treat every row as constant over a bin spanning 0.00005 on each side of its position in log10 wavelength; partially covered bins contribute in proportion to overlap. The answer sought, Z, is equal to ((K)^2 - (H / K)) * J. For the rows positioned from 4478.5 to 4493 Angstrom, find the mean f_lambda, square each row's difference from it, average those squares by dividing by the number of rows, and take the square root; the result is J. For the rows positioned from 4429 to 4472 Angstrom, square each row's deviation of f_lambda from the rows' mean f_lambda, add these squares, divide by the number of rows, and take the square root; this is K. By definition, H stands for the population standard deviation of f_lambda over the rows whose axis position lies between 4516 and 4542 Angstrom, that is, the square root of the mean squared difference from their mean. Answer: 2.2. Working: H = 1.71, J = 1.10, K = 1.7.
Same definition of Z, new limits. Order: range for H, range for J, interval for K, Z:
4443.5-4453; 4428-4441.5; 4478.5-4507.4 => 2.2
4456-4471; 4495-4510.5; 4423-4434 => 1.3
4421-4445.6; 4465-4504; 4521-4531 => -0.3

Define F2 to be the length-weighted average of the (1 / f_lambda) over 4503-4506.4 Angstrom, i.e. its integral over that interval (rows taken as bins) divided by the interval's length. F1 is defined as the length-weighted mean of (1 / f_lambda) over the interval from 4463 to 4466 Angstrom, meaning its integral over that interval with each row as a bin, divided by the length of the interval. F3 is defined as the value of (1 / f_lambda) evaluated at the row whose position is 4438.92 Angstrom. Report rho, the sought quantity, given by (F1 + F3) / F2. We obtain 2.5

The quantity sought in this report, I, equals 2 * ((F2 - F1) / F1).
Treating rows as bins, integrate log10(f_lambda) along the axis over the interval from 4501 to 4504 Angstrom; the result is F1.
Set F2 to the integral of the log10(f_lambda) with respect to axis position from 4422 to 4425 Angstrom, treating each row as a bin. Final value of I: -0.3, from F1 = 3.2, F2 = 2.65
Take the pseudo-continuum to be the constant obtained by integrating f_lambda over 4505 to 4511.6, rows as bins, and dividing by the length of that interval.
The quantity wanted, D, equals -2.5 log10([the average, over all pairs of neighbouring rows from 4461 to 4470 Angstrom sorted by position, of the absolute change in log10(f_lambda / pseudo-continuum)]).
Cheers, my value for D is 3.6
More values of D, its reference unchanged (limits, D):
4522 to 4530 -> 3.0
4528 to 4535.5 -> 3.2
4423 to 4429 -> 2.9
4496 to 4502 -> 3.9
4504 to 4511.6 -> 4.2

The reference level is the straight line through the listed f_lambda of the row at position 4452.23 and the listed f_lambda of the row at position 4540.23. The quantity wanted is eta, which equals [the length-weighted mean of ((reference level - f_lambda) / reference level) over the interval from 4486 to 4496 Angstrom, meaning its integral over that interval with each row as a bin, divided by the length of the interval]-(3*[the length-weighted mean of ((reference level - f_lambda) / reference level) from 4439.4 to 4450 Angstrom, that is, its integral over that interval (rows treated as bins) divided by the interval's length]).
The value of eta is -0.2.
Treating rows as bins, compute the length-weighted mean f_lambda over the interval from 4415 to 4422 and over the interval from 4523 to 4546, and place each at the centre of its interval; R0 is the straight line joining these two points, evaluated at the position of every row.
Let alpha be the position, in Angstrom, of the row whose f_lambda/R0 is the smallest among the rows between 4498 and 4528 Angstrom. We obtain 4527.70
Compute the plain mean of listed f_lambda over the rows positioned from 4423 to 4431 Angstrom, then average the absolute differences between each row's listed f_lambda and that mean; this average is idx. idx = 0.99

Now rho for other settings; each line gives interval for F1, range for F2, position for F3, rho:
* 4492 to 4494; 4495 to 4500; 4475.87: 2.0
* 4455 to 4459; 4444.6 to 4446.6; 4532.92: 3.0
